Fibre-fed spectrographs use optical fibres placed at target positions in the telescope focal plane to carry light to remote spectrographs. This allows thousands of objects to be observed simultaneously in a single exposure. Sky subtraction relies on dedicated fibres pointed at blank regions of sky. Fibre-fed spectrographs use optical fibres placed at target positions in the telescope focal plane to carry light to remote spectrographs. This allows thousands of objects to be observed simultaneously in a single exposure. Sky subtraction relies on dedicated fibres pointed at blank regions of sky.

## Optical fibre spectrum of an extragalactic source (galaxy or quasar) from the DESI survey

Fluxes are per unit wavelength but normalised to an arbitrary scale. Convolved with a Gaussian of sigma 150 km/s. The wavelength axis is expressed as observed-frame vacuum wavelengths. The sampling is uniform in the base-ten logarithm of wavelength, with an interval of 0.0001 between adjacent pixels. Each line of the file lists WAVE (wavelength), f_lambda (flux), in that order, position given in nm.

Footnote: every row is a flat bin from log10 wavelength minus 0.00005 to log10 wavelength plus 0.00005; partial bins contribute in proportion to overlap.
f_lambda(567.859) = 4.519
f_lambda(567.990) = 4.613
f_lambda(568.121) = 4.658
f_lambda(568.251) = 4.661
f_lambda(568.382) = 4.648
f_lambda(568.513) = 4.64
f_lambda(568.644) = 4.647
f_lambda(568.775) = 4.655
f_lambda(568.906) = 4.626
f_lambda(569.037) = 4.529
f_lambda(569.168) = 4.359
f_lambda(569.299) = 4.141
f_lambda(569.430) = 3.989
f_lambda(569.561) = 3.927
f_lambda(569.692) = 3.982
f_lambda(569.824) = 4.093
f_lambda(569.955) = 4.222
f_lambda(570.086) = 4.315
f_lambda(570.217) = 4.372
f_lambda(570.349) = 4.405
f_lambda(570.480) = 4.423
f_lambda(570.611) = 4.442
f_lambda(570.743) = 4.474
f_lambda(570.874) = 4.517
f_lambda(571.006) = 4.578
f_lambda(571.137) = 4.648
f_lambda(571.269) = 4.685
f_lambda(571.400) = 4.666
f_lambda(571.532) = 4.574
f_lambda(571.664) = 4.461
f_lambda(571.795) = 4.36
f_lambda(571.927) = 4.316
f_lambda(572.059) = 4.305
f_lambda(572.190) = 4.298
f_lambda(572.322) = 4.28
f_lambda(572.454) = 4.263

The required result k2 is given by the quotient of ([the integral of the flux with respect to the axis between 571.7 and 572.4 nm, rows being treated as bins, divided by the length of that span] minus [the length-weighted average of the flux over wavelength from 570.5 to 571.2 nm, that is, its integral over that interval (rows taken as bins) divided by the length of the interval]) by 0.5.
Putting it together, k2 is -0.4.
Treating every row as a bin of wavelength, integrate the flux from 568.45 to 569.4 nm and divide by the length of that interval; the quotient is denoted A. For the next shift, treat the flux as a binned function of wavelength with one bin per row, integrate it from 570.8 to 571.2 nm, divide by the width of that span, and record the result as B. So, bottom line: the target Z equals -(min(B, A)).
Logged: -4.49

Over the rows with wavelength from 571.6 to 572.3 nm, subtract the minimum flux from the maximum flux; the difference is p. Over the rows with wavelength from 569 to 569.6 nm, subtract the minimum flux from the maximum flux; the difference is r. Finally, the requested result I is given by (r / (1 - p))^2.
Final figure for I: 0.517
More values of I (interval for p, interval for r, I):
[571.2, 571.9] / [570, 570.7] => 0.035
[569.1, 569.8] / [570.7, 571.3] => 0.138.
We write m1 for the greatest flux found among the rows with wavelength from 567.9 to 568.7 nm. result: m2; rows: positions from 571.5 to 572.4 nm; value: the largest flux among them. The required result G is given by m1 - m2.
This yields 0.09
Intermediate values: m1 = 4.661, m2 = 4.574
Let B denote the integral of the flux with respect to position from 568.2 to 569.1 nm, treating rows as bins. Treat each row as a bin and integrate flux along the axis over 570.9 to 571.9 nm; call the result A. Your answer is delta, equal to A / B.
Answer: 1.09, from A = 4.55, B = 4.16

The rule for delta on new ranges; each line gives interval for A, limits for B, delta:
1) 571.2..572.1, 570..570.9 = 1.02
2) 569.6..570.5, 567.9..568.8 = 0.91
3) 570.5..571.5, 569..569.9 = 1.23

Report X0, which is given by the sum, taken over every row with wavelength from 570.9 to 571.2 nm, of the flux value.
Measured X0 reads 9.2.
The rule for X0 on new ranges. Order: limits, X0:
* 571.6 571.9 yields 8.8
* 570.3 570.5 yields 8.8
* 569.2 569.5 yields 8.1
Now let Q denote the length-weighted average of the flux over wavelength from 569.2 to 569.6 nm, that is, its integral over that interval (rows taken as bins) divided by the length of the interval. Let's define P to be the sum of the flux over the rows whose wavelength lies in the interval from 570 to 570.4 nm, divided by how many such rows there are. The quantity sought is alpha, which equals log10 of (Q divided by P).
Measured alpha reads -0.03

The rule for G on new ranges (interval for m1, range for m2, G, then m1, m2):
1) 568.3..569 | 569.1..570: 0.30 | 4.655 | 4.359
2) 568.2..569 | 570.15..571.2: 0.01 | 4.661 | 4.648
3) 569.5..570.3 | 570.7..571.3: -0.31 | 4.372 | 4.685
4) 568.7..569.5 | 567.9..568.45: -0.01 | 4.655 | 4.661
